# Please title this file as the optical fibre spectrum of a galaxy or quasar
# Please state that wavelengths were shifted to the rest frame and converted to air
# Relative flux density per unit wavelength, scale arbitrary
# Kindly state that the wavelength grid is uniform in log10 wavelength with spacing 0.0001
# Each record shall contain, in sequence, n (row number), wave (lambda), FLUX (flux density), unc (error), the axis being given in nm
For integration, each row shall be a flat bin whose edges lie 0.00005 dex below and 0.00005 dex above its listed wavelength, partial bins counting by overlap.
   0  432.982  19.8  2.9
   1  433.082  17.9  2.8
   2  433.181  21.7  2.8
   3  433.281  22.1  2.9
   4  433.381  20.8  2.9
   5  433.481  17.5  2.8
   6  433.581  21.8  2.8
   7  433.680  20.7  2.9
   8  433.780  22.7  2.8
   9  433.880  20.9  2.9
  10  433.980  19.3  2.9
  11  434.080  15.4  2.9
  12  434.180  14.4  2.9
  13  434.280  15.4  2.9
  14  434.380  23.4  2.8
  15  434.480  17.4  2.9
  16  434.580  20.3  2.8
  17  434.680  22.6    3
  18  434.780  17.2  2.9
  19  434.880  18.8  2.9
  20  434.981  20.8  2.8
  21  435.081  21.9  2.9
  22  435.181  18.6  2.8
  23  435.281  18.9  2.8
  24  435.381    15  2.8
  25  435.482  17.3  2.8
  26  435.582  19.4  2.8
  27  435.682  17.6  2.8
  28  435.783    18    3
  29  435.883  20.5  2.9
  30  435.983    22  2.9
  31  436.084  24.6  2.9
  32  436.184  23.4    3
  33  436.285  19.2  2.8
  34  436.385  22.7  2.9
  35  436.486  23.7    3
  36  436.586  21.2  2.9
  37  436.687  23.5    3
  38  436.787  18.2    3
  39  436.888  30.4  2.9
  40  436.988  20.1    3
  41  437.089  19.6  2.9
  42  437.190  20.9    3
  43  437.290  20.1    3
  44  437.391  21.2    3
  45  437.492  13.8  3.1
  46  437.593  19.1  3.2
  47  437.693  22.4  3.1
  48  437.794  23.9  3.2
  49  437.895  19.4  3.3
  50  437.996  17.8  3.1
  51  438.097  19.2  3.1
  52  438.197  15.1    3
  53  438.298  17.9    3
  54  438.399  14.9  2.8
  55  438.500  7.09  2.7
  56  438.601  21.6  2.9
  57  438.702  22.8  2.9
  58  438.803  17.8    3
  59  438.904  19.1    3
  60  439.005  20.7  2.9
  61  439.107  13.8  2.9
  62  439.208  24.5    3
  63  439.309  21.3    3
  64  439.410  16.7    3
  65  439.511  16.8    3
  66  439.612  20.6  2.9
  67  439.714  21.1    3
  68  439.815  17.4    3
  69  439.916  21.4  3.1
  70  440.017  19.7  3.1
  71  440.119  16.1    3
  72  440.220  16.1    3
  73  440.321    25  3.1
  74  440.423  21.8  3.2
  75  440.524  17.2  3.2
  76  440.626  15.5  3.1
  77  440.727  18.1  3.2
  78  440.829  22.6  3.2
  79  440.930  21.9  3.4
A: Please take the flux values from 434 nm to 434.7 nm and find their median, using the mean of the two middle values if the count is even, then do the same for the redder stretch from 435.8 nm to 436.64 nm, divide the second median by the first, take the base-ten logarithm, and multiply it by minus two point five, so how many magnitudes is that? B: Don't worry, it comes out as -0.27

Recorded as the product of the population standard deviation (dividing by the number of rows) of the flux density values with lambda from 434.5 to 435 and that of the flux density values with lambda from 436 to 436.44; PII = 3.7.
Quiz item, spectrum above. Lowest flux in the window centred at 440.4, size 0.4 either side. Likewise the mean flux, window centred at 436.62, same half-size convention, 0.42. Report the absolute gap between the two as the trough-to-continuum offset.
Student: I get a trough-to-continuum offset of 6.9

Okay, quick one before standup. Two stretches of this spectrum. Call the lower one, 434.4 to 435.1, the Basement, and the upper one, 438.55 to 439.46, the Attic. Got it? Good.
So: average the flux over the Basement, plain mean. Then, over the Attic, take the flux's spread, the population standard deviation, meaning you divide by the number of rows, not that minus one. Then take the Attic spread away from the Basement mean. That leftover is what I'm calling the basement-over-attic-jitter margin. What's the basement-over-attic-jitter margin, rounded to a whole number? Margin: 17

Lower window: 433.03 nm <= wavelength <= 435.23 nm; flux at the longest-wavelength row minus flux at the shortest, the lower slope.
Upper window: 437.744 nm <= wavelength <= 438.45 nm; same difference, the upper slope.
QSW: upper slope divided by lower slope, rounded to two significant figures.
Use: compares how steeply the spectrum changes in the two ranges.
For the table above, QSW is -13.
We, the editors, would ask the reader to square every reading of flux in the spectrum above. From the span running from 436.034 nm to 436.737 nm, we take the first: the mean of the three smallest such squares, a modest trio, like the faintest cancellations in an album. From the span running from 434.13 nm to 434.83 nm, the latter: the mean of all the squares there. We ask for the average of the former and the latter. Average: 402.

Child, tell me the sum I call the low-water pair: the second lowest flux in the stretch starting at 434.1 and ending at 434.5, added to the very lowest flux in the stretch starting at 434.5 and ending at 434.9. 32.6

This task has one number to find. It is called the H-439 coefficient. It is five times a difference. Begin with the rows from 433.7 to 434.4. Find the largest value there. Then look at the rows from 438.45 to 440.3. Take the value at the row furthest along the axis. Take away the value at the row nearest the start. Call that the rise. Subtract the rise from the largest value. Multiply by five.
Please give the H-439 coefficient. 72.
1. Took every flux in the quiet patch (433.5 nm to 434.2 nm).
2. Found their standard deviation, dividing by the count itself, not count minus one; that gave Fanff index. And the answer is 3.0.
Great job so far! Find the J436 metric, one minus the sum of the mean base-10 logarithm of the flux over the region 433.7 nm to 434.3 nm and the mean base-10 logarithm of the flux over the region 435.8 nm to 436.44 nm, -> -1.59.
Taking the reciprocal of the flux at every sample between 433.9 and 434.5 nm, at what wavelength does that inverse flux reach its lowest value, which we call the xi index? 434.380 nm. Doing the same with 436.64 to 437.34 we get 436.888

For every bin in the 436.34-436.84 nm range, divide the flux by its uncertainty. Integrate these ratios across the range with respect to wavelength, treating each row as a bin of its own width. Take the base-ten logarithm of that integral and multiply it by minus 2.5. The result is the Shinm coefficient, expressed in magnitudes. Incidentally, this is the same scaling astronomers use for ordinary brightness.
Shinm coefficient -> -1.42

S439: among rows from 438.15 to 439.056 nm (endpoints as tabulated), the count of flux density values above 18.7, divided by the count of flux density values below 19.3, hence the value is 0.7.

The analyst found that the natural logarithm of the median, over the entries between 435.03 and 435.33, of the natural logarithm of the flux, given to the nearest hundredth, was 1.08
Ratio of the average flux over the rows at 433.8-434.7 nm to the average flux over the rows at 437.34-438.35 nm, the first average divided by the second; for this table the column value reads 0.99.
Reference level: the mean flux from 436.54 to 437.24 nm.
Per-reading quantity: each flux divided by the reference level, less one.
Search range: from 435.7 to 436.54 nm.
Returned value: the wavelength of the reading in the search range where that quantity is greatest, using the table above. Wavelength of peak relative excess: 436.084 nm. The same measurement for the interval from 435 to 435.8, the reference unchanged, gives 435.081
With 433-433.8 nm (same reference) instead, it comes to 433.780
